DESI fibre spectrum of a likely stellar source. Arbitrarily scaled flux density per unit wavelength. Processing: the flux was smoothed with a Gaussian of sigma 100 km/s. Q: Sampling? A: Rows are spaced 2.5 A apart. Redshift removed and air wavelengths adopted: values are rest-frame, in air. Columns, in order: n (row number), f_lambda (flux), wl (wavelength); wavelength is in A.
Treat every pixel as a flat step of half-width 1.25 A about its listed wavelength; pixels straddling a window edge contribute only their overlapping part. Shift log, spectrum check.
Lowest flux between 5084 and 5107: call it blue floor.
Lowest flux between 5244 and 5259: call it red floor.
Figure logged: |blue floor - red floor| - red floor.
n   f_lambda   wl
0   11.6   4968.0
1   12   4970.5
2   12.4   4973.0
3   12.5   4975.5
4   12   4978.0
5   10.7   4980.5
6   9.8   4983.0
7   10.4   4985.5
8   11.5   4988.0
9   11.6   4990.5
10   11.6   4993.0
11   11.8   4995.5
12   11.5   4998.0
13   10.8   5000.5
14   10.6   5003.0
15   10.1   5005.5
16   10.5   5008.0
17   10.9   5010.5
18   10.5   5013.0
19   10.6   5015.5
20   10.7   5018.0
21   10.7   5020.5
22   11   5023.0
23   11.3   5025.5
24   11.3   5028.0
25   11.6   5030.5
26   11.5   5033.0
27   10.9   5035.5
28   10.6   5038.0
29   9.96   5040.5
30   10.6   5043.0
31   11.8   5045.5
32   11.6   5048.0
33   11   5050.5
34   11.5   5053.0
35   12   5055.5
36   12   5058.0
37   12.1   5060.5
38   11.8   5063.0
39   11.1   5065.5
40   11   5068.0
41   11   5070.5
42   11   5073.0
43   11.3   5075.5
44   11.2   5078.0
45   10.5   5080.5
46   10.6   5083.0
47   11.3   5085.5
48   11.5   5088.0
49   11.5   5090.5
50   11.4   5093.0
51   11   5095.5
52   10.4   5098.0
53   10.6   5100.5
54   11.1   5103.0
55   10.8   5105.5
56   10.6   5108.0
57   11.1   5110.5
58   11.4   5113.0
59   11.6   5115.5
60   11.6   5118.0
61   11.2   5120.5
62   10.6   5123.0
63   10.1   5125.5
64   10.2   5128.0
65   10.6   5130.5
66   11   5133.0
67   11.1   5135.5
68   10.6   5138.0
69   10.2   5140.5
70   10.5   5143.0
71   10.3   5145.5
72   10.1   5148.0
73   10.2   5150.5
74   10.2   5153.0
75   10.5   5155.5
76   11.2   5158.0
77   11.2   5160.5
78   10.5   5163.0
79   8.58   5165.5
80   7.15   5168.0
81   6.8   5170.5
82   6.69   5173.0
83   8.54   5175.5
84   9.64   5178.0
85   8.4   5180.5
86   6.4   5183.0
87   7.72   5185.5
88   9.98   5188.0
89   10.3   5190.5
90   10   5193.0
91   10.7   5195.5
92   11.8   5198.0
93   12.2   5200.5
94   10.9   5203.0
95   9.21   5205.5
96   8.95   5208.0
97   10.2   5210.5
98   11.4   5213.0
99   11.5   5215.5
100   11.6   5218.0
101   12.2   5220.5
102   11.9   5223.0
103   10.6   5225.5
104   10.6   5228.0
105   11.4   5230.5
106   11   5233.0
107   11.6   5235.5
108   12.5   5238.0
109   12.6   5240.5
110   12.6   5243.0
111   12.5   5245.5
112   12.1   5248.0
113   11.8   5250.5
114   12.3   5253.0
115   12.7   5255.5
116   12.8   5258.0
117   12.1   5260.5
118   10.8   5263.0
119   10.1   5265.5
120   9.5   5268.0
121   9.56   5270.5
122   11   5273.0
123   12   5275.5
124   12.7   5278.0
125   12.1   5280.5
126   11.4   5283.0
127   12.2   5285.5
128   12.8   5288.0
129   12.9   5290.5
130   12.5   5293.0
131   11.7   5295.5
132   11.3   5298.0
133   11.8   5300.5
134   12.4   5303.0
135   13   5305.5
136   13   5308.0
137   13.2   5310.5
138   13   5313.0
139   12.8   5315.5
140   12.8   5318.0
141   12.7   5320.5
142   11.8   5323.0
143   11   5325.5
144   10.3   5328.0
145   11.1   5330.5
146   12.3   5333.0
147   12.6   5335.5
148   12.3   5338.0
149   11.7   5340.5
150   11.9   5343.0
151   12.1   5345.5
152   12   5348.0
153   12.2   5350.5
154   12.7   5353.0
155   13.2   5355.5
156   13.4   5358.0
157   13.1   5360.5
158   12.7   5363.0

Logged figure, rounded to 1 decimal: -10.4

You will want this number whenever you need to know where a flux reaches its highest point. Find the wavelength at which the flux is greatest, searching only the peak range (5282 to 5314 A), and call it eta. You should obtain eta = 5310.5 A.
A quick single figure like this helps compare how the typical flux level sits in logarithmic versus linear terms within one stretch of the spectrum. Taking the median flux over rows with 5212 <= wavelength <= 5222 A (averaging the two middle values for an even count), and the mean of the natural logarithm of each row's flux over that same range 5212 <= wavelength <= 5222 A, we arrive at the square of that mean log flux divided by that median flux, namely 0.523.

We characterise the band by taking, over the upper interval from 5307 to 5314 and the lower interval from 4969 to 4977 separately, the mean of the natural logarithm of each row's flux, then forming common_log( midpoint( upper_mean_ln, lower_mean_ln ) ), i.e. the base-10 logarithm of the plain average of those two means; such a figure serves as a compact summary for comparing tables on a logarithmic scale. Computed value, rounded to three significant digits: 0.405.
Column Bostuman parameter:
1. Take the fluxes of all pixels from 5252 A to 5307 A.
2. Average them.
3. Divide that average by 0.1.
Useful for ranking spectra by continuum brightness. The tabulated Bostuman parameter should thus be 118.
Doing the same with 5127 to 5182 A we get 97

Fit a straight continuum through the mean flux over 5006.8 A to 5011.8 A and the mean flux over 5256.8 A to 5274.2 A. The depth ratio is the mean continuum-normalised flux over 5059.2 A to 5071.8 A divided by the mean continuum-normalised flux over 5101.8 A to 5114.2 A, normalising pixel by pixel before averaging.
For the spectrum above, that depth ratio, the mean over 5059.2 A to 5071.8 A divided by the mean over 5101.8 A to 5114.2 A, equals 1.04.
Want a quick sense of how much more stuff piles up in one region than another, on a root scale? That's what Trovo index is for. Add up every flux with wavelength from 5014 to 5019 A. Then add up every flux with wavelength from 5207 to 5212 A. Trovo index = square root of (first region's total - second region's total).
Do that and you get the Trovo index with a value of 1.5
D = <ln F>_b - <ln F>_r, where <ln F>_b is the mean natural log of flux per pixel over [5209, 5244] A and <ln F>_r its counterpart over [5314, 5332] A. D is -0.02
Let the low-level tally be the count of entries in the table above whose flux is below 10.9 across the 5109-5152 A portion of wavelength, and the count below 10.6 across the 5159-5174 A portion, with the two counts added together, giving 15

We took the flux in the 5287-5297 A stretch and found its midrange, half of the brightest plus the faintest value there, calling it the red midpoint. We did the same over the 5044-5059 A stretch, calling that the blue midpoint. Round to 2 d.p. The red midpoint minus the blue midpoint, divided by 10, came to 0.08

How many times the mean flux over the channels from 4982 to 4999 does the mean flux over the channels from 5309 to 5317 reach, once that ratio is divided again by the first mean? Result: 0.104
